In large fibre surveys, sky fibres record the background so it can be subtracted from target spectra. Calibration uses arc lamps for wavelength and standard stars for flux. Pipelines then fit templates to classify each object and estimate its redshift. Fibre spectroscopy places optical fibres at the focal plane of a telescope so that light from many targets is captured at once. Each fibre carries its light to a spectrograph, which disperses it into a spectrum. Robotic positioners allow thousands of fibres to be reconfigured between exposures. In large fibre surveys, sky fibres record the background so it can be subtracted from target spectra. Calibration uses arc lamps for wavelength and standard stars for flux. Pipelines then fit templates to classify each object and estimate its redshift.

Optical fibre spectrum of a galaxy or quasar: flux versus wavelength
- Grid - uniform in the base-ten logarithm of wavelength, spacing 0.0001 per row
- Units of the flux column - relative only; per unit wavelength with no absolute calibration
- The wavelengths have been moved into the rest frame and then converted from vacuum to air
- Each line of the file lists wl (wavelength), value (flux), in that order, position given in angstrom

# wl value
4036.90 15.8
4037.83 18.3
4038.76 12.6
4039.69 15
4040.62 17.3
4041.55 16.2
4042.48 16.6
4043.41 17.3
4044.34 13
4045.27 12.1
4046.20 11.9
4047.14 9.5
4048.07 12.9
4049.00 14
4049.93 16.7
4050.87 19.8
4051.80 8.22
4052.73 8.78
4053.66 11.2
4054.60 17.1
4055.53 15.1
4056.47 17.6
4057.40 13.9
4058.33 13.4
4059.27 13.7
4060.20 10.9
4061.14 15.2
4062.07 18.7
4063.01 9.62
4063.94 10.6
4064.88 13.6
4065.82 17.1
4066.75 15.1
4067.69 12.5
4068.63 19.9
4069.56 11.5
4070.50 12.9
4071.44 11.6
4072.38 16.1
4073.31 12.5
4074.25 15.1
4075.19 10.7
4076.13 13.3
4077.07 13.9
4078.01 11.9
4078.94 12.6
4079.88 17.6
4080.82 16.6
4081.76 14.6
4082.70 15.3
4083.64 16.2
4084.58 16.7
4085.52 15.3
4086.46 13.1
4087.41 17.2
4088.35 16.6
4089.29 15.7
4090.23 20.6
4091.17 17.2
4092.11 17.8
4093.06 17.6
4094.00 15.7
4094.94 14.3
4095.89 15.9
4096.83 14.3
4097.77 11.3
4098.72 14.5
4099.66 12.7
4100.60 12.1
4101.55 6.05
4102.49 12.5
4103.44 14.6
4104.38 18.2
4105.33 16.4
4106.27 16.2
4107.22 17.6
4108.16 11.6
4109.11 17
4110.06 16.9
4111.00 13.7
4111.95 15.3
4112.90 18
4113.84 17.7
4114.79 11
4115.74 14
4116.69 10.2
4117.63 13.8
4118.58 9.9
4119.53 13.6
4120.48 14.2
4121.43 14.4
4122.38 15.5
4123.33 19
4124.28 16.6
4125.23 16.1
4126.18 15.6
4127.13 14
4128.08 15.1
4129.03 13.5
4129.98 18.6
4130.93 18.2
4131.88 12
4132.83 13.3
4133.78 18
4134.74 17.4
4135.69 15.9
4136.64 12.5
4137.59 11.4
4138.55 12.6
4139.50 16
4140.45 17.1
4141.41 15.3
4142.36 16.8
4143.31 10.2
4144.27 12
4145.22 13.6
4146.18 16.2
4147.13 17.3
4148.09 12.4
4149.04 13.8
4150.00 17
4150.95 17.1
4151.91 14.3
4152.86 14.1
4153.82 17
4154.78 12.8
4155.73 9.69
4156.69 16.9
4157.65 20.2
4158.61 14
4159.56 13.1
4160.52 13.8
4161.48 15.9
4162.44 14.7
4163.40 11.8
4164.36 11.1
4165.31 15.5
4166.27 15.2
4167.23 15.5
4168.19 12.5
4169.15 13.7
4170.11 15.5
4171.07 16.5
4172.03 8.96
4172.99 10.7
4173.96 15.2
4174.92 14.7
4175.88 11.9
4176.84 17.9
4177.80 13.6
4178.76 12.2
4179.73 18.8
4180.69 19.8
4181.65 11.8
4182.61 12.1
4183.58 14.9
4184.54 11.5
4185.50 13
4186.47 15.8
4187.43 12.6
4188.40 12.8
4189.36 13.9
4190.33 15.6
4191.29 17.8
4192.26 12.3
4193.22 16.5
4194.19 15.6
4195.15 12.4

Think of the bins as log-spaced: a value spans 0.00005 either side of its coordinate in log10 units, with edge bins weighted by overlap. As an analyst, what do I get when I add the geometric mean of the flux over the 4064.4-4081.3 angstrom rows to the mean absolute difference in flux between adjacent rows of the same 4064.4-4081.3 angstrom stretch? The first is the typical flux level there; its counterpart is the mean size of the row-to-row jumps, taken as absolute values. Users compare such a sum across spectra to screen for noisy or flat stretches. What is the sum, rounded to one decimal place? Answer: 17.1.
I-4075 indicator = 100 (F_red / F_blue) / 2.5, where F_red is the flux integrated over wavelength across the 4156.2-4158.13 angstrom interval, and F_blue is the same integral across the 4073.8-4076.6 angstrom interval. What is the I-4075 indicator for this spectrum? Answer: 39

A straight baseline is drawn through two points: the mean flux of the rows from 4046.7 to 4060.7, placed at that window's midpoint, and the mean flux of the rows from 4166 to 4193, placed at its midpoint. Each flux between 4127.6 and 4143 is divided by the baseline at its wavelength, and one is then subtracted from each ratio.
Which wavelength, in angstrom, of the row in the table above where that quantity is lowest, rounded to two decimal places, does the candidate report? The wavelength 4137.59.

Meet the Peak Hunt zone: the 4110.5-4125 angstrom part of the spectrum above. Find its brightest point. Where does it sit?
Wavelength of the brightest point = 4123.33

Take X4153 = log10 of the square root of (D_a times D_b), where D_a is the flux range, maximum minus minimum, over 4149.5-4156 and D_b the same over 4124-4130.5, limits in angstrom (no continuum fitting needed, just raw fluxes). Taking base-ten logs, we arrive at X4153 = 0.789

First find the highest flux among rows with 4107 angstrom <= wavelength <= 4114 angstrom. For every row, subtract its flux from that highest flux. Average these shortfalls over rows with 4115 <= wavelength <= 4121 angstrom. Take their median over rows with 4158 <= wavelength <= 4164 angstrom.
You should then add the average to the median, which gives 9.5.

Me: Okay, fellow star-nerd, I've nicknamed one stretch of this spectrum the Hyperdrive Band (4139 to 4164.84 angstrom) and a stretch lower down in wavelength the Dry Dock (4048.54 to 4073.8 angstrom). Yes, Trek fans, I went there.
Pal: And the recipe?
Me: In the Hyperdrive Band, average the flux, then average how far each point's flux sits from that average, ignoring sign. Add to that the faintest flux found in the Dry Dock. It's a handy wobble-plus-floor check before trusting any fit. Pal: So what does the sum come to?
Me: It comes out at 10.3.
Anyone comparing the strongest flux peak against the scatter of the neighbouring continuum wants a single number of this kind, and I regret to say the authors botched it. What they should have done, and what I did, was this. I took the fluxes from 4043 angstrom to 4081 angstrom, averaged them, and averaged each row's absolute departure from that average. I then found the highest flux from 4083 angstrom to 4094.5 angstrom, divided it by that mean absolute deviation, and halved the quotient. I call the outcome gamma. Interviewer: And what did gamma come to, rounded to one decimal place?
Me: 4.4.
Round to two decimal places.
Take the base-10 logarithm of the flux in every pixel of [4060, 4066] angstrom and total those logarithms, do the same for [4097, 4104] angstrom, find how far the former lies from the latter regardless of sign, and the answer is 0.42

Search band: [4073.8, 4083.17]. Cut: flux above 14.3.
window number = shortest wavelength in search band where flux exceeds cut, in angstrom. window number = 4074.25 angstrom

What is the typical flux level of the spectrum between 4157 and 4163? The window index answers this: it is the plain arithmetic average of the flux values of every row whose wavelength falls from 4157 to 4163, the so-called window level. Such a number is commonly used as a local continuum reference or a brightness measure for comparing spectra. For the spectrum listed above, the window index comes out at 15.3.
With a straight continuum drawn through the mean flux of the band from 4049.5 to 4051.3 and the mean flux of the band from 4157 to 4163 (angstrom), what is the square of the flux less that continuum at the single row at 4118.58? 42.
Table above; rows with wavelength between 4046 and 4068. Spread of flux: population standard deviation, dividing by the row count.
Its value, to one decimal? 3.1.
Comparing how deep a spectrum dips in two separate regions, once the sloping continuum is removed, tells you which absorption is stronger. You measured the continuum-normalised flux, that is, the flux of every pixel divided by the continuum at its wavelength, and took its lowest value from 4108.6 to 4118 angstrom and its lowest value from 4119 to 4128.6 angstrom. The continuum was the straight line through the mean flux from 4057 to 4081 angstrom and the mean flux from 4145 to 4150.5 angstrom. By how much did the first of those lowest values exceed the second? -0.23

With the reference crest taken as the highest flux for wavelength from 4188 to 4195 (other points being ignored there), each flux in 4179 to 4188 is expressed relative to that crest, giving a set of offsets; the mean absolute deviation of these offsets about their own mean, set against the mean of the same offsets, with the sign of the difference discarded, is 5.9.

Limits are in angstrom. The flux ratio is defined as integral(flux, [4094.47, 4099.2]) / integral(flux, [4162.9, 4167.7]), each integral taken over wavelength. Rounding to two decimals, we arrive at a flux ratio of 1.00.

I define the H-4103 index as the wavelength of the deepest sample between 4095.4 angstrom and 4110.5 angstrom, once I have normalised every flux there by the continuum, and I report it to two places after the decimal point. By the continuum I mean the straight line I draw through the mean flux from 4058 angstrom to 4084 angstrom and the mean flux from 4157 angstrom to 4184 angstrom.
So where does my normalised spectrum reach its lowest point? 4101.55 angstrom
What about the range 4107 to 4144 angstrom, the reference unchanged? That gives 4118.58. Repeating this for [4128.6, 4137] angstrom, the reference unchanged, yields 4131.88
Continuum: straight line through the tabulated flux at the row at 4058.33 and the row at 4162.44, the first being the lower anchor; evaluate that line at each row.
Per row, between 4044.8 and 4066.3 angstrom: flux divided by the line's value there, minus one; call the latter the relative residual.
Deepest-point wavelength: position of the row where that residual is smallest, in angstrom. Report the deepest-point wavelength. 4051.80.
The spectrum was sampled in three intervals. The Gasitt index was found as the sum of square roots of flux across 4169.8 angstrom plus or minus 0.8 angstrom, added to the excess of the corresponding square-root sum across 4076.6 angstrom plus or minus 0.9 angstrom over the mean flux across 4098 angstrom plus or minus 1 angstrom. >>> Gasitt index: 2.1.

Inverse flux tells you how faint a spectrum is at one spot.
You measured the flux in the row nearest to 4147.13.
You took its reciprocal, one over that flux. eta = 0.058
